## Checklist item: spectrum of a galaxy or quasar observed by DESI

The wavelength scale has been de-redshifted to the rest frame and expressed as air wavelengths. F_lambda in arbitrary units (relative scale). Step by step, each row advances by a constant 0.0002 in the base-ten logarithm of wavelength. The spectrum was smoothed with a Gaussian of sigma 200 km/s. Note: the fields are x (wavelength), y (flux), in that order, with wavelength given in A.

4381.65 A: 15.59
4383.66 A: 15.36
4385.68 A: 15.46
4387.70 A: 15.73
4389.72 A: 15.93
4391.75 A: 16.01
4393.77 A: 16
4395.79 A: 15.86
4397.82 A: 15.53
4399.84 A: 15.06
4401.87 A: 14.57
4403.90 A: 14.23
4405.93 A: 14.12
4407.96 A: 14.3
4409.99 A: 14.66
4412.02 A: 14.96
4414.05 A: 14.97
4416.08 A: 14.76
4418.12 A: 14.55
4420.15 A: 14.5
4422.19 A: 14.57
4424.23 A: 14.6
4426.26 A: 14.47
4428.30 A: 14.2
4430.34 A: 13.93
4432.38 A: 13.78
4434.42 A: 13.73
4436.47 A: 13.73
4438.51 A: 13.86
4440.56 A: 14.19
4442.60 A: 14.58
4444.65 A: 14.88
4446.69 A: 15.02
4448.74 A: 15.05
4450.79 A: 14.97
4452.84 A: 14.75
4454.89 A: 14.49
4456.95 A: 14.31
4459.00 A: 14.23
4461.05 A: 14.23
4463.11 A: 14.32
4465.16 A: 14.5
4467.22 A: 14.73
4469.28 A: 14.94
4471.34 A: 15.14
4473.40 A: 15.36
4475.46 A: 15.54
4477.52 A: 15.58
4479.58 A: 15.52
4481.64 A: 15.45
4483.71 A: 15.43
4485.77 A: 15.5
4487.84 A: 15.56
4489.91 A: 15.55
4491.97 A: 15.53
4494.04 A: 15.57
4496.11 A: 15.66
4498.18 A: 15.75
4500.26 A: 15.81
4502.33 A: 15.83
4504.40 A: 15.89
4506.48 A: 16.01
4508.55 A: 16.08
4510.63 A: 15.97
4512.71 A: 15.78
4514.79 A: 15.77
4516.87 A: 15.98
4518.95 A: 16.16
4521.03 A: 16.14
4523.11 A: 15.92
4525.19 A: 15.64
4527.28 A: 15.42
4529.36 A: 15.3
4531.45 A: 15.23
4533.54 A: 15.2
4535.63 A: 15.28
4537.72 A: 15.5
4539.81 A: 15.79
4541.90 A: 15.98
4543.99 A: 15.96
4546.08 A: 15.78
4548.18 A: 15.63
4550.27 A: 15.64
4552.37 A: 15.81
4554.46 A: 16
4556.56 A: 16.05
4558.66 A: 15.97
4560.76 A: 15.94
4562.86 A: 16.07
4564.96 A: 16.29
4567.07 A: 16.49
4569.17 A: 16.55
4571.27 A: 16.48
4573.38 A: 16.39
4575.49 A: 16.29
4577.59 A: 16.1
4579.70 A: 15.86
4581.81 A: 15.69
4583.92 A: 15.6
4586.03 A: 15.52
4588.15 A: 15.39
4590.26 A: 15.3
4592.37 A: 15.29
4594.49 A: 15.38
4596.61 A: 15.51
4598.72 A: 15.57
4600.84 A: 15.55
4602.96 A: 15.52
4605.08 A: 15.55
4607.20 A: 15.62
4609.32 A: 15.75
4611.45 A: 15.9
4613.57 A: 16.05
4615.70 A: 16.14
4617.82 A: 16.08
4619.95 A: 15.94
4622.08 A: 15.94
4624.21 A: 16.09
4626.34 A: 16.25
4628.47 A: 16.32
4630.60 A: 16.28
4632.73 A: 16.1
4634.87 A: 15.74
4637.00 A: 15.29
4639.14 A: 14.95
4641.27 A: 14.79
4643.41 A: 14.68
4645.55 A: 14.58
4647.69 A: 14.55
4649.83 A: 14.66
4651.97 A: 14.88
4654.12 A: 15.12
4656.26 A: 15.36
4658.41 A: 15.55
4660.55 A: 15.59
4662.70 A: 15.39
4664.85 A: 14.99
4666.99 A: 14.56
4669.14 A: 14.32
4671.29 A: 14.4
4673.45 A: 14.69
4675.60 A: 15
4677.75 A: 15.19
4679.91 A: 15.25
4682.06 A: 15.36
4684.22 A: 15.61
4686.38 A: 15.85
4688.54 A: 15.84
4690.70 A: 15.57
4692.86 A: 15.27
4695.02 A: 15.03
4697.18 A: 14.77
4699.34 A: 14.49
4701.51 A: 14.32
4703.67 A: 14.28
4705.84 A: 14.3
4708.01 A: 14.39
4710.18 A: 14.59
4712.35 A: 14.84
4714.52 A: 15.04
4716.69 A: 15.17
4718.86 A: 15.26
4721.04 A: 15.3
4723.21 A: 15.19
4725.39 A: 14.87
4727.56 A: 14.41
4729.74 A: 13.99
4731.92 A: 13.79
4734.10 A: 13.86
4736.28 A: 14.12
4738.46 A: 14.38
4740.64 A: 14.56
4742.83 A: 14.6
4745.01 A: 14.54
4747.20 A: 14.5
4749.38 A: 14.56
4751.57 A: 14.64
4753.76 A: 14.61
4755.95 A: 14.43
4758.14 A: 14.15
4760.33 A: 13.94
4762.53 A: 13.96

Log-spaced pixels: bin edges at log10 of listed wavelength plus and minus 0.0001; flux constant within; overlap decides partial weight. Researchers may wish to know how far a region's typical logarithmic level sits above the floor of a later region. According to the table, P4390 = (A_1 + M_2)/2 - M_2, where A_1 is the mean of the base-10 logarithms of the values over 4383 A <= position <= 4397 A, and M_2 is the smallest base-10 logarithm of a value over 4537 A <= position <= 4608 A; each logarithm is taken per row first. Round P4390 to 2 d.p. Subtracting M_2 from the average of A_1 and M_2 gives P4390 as 0.01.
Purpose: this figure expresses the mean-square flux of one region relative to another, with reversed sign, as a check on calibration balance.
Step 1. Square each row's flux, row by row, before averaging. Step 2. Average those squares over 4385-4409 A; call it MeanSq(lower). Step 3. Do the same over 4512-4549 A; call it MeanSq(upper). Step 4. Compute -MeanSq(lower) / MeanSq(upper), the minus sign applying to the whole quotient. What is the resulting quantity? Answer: -0.94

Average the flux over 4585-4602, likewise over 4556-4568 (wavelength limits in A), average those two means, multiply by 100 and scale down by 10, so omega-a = 158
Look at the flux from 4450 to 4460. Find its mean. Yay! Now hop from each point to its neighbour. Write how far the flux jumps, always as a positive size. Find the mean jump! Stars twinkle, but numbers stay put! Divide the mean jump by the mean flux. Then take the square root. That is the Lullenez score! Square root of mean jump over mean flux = 0.11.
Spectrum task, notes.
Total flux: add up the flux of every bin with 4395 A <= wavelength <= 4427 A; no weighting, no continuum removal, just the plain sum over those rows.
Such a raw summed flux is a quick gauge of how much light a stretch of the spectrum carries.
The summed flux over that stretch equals 236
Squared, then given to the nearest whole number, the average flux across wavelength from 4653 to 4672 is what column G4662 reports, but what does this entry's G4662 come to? 226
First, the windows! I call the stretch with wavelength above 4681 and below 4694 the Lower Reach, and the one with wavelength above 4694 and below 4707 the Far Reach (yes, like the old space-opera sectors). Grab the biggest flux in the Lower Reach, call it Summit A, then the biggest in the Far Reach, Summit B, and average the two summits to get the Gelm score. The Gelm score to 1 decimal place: 15.4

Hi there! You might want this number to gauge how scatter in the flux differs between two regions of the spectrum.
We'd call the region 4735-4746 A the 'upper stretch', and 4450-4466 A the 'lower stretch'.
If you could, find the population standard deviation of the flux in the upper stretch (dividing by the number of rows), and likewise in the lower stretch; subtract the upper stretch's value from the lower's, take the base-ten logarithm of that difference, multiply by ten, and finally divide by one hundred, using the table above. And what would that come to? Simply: -0.115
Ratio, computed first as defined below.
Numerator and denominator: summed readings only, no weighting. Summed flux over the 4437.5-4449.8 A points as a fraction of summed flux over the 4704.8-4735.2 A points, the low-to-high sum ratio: 0.4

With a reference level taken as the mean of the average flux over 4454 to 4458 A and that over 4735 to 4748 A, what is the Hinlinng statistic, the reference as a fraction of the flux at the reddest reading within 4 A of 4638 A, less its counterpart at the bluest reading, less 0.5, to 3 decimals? -0.441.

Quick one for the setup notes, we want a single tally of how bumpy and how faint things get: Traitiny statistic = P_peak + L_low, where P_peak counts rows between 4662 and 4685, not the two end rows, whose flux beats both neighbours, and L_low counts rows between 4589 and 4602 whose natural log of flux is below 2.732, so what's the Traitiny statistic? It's 2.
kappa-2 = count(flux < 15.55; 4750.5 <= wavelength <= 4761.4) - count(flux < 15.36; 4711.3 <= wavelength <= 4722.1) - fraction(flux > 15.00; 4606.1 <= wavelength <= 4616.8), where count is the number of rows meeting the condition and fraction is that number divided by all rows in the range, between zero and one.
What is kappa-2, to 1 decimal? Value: -1.0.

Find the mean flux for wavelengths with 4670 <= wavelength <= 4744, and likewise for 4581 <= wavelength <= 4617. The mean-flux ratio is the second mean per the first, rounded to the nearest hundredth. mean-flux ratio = 1.05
